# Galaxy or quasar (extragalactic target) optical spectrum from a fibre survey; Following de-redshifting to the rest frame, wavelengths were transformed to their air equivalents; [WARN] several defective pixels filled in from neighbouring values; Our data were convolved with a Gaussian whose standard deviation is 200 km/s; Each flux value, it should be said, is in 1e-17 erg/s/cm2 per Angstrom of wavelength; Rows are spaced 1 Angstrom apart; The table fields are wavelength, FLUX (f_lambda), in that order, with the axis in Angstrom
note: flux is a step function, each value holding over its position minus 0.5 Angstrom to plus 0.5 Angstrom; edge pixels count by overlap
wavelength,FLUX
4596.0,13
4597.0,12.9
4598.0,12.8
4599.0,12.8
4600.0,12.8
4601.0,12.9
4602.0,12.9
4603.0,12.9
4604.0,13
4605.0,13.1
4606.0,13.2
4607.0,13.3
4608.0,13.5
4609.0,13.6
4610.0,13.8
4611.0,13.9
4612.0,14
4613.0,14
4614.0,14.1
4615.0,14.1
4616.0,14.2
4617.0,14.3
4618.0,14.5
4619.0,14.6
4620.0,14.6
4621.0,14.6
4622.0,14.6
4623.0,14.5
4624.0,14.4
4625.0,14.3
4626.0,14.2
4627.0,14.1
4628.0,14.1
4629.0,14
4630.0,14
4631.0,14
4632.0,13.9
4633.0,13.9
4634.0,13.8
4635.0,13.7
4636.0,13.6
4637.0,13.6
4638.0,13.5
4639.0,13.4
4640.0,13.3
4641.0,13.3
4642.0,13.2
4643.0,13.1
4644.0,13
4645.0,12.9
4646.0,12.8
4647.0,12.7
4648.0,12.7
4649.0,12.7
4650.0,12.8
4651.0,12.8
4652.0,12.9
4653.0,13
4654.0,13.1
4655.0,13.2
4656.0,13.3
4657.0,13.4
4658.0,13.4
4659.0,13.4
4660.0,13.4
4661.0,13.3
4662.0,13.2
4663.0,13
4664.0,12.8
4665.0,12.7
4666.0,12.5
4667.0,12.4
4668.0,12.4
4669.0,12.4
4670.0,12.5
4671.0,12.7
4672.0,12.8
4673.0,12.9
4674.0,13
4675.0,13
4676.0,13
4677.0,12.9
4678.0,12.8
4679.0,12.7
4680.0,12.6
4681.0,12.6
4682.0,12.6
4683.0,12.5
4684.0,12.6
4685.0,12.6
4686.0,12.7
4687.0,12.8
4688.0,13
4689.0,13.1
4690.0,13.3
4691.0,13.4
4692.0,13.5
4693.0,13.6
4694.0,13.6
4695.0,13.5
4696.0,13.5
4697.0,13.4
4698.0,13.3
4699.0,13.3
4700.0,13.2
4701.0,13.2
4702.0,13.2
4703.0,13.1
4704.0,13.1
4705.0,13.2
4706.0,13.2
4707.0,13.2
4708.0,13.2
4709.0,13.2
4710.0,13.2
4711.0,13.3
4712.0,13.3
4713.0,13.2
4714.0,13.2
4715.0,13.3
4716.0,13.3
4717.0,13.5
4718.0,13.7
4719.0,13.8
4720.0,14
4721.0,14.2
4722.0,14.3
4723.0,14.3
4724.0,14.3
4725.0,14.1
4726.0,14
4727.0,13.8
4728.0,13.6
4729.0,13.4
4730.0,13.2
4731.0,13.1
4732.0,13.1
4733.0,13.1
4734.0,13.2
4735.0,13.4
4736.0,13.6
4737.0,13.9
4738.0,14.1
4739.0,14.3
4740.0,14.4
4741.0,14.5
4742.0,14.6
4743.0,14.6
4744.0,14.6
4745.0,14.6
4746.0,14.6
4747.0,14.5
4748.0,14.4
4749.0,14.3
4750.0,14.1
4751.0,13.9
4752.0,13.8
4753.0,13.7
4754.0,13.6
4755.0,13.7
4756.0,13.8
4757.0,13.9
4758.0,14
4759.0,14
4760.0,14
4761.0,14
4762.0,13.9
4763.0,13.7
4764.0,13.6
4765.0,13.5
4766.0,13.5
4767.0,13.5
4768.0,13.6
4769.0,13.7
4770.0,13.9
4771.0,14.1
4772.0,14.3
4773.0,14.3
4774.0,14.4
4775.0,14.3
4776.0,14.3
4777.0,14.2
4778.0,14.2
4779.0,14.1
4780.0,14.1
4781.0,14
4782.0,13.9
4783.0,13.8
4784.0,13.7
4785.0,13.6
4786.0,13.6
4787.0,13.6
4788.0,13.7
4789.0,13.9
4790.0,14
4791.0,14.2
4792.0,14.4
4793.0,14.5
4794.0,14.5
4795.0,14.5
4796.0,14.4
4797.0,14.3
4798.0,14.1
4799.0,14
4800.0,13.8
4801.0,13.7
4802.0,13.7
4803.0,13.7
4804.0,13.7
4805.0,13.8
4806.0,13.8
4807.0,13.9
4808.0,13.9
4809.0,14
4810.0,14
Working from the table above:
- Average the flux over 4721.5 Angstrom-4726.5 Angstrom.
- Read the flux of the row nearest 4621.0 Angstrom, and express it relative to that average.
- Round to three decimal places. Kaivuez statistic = 1.028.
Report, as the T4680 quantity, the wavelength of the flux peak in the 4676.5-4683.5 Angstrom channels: 4677.0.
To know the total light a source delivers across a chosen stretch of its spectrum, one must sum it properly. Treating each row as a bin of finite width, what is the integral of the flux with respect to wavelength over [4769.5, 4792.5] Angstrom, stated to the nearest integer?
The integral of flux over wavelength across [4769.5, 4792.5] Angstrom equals 323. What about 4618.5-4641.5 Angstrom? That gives 322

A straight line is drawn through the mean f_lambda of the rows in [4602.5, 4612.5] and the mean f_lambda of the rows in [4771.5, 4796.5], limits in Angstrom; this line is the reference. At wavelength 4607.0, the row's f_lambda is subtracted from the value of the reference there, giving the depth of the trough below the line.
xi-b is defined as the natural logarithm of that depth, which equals -2.1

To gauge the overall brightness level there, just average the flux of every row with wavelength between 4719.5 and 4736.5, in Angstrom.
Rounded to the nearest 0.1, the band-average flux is 13.7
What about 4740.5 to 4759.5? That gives 14.2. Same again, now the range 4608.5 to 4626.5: 14.2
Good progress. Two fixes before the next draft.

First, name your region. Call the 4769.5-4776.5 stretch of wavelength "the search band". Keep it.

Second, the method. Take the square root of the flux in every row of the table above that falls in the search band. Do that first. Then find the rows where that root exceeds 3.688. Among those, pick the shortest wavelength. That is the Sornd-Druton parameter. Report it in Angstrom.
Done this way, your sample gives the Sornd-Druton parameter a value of 4770.0 Angstrom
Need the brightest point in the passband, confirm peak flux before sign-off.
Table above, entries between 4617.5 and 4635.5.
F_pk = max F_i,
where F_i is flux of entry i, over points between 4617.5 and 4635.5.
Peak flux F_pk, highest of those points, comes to 14.6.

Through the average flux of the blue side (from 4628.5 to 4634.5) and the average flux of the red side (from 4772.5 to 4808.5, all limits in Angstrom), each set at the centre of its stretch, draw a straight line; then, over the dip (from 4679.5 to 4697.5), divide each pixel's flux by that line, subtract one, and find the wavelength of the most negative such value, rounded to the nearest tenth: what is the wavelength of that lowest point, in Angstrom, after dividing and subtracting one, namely 4683.0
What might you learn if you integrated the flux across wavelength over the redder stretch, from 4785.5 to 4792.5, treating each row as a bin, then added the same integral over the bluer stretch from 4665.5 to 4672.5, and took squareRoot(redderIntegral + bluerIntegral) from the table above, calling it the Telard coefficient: 13.6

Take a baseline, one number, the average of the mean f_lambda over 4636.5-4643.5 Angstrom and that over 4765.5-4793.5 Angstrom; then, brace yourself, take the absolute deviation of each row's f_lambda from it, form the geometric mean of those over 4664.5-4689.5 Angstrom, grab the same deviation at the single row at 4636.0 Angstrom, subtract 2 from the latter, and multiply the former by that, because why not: -1.8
